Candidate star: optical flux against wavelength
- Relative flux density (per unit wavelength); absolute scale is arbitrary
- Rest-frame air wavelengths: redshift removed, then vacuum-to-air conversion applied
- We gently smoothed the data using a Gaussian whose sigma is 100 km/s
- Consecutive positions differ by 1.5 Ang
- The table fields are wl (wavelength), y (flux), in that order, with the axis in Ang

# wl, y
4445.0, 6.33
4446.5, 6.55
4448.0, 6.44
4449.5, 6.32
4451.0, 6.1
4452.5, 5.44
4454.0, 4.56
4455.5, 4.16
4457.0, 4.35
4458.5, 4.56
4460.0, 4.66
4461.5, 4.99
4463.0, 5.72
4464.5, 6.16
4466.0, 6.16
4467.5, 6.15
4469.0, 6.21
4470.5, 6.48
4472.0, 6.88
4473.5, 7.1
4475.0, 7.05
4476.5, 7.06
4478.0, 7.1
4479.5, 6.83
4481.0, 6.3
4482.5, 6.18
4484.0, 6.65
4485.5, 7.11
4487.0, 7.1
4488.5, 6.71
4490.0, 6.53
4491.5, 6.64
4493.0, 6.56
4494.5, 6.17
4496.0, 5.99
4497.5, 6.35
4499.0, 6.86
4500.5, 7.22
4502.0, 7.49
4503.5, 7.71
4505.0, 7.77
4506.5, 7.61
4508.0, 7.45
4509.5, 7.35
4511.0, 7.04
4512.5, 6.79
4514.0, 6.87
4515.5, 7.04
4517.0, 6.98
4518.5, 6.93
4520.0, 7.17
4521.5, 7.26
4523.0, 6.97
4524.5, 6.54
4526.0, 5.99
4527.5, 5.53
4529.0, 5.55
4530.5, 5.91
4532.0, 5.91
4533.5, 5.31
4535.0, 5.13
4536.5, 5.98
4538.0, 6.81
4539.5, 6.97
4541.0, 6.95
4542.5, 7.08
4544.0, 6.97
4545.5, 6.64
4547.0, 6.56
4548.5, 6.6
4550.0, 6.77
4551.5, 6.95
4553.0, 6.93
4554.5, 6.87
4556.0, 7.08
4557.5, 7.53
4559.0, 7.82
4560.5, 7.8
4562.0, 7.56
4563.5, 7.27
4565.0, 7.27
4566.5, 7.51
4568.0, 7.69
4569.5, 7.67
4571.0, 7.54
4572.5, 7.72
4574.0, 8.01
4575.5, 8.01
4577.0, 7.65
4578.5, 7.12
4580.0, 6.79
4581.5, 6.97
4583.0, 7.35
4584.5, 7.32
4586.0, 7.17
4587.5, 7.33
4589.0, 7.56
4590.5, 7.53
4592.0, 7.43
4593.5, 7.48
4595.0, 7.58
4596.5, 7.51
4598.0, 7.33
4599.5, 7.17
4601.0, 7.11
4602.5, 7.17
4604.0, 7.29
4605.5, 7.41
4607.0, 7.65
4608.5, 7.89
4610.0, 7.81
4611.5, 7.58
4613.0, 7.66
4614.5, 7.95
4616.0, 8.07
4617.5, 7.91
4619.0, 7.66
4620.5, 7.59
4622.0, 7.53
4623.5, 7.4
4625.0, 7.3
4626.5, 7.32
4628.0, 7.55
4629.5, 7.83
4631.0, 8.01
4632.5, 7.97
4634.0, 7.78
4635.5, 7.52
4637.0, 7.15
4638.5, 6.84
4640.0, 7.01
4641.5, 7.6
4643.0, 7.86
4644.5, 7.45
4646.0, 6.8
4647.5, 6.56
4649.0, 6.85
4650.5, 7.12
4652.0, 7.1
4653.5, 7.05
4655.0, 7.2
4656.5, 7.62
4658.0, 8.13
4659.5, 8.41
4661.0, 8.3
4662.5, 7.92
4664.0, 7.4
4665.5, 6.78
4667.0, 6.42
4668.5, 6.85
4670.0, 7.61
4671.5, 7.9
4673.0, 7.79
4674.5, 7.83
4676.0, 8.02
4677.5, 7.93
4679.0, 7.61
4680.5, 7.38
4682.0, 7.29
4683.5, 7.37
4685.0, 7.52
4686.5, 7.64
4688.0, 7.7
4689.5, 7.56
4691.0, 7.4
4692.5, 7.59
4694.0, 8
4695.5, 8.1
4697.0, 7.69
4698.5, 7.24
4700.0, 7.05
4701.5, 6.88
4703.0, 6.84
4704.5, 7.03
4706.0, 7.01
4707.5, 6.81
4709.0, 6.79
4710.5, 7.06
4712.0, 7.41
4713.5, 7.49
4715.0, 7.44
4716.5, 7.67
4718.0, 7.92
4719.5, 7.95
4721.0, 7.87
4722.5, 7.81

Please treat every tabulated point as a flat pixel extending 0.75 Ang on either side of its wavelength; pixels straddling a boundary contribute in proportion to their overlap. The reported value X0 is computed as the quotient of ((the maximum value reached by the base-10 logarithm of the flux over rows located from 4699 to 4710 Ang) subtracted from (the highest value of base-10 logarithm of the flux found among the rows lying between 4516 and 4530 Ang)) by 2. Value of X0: 0.01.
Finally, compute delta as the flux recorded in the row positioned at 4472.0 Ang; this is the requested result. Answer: 6.88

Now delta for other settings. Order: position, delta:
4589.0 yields 7.56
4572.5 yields 7.72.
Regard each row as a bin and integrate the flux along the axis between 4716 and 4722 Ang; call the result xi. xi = 47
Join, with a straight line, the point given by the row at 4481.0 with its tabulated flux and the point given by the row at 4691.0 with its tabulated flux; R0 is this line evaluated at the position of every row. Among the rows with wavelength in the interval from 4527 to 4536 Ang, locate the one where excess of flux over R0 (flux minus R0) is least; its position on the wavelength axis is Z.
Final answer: 4535.0 Ang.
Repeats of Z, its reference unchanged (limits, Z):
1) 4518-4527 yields 4526.0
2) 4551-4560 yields 4554.5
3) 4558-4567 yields 4565.0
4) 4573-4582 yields 4580.0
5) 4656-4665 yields 4664.0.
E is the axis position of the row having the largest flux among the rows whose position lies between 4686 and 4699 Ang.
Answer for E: 4695.5 Ang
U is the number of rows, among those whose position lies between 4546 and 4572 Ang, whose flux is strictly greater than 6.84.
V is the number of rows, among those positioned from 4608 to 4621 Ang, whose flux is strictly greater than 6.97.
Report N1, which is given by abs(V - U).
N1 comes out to 5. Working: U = 14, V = 9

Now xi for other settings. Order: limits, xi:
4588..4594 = 45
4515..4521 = 42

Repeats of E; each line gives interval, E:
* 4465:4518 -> 4505.0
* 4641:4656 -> 4643.0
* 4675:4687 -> 4676.0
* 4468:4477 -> 4473.5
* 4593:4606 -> 4595.0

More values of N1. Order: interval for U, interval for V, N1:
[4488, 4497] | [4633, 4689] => 30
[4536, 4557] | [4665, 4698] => 11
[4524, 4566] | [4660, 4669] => 11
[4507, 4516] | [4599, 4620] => 9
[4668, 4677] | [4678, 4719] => 17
